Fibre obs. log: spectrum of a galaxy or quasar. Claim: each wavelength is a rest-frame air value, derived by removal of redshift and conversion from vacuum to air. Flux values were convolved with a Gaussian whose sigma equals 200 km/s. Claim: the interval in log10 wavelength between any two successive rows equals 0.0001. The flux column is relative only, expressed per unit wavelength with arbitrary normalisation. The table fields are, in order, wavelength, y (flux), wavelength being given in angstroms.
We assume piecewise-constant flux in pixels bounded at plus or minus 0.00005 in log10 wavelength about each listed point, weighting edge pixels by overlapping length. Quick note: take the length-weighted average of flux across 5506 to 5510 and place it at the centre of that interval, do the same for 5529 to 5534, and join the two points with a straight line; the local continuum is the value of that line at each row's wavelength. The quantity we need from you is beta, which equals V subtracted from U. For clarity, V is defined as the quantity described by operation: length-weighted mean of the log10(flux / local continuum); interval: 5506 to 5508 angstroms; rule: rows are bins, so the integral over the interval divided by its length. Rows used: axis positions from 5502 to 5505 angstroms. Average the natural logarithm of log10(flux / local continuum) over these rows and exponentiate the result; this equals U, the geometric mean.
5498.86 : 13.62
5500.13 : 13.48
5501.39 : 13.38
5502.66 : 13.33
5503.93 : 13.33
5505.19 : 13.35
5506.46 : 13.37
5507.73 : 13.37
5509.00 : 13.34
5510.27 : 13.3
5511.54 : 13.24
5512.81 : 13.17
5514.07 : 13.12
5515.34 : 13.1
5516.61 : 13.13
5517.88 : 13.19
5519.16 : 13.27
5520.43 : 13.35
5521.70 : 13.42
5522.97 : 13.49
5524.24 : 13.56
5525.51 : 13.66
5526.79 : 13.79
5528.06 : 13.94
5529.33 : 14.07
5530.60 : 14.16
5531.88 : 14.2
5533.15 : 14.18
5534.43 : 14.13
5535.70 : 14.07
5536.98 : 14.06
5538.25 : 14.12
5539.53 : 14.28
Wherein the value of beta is 0.003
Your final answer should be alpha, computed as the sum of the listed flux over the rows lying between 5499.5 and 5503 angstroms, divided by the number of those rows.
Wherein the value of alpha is 13.40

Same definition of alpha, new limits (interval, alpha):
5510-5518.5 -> 13.18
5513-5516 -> 13.11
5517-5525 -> 13.38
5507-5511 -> 13.34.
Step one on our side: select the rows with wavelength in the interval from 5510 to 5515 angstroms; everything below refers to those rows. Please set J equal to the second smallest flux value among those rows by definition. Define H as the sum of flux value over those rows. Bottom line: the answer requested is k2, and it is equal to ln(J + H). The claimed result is 4.19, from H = 52.8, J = 13.17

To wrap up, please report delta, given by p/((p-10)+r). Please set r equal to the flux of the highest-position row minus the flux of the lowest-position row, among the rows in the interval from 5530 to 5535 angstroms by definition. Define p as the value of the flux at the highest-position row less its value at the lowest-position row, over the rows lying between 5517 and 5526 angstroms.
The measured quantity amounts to -0.049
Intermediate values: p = 0.47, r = -0.03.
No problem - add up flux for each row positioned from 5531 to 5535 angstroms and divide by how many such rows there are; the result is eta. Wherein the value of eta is 14.2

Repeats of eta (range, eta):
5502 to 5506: 13.3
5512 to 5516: 13.1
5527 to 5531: 14.1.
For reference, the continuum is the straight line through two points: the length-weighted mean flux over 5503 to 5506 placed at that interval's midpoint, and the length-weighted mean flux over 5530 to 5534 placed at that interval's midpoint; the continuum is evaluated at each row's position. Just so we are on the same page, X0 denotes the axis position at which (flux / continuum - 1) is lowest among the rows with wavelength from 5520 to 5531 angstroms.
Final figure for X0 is 5520.43 angstroms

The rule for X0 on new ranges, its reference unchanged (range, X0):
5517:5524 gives 5517.88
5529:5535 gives 5534.43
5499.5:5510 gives 5509.00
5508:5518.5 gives 5516.61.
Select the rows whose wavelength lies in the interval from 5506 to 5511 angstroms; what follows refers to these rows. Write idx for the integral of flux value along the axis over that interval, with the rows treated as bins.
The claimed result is 66.6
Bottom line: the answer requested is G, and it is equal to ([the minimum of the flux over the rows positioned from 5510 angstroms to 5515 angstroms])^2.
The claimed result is 172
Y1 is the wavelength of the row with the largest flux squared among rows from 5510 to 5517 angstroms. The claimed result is 5510.27 angstroms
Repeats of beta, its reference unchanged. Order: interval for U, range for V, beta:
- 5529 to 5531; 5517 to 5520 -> 0.015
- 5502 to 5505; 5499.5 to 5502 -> -0.006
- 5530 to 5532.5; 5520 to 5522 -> 0.014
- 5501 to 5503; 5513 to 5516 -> 0.021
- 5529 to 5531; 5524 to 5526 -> 0.010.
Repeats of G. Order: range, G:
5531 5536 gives 198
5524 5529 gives 184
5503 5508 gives 178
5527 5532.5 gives 194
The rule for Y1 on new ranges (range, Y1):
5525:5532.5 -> 5531.88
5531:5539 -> 5531.88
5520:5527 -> 5526.79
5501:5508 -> 5501.39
